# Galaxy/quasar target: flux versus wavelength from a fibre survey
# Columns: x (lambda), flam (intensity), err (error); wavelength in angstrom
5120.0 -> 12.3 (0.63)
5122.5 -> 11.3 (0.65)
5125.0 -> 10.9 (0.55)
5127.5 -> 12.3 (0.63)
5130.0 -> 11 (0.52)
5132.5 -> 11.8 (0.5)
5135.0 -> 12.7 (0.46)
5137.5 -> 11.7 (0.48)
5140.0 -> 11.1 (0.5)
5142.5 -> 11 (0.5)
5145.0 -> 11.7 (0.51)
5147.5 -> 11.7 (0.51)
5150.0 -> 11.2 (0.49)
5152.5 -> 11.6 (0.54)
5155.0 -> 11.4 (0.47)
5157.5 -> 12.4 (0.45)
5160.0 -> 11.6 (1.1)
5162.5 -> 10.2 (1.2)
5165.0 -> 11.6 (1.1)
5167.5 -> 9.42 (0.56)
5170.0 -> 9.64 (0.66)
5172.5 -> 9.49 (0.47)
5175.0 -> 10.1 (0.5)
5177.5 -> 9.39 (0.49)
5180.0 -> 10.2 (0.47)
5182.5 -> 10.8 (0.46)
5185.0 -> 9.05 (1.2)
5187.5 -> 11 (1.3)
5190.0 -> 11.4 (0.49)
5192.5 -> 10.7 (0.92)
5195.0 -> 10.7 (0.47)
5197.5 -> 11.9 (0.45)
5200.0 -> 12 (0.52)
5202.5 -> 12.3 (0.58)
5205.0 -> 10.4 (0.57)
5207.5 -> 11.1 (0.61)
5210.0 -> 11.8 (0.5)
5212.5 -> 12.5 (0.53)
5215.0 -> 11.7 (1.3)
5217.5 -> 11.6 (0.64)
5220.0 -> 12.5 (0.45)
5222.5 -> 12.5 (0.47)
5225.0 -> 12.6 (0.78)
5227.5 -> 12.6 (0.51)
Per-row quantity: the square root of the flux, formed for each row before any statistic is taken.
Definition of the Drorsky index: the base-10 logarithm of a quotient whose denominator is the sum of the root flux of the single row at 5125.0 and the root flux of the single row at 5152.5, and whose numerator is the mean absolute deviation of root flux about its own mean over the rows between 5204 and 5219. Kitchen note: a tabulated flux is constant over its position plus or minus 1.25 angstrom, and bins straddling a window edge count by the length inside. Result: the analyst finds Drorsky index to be -1.95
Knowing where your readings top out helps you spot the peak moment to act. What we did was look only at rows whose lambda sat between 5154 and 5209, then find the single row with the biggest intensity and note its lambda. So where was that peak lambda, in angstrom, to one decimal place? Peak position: 5157.5 angstrom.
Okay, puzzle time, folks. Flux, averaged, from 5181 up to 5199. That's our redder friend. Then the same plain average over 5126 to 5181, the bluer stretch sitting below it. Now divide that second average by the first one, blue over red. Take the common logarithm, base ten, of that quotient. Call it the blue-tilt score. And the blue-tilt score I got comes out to 0.010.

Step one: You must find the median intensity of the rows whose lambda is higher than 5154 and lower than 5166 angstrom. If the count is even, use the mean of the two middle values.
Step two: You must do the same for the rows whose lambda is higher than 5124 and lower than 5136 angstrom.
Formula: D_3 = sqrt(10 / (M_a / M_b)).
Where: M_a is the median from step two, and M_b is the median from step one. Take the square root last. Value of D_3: 3.14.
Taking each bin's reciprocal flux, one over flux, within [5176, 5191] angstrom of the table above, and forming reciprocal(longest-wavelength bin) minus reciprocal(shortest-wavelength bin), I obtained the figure -0.019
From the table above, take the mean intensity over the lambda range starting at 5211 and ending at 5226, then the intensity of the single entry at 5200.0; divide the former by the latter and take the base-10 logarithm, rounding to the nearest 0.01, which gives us 0.01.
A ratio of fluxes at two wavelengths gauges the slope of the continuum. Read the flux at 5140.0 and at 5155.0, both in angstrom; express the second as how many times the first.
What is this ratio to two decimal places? 1.03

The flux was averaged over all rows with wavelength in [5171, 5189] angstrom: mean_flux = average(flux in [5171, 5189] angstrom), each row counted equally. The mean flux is 10.0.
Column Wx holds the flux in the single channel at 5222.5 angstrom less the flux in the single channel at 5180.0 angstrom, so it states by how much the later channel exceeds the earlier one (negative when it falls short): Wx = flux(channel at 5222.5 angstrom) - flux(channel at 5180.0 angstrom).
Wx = 2.3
